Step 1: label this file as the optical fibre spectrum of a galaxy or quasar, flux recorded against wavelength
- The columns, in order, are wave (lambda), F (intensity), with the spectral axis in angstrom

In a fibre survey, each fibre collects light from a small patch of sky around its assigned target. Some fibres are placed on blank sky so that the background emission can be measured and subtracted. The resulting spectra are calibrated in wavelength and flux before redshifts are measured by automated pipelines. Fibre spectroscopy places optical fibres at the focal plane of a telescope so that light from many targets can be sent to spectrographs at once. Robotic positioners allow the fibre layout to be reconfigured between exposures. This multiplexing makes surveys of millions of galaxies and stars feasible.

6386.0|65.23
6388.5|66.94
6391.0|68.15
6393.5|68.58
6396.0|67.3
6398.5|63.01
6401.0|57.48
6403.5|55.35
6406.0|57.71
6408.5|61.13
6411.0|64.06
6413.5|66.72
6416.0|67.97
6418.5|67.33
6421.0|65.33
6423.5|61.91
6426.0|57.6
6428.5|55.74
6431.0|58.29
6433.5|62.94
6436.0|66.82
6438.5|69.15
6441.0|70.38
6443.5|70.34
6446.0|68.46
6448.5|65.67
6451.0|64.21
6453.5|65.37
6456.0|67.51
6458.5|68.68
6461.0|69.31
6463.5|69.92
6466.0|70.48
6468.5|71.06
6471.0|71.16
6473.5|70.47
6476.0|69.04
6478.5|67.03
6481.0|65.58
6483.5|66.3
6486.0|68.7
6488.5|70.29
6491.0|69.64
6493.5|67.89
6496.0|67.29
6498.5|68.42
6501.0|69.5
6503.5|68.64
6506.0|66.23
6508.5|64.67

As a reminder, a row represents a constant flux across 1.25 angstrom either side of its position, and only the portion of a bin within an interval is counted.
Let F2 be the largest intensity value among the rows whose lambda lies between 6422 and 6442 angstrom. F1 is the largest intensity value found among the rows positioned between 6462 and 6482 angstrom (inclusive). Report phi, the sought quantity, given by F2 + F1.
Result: 142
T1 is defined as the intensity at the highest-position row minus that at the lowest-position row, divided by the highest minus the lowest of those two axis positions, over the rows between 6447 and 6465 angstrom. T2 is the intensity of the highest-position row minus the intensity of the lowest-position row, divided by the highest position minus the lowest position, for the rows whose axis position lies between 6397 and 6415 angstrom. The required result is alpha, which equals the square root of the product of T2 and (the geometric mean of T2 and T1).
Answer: 0.26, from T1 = 0.28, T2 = 0.25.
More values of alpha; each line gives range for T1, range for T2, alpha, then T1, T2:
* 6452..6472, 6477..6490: 0.33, 0.33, 0.33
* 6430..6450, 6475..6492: 0.07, 0.42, 0.04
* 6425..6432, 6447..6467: 0.23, 0.14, 0.27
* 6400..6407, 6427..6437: 0.62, 0.05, 1.48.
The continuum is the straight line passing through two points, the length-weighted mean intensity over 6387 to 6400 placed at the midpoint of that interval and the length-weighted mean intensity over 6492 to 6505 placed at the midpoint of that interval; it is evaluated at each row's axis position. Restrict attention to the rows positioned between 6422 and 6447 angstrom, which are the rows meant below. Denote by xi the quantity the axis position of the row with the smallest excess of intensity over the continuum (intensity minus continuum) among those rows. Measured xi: 6428.5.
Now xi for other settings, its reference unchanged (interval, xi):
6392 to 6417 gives 6403.5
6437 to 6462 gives 6451.0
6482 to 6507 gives 6506.0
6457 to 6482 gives 6481.0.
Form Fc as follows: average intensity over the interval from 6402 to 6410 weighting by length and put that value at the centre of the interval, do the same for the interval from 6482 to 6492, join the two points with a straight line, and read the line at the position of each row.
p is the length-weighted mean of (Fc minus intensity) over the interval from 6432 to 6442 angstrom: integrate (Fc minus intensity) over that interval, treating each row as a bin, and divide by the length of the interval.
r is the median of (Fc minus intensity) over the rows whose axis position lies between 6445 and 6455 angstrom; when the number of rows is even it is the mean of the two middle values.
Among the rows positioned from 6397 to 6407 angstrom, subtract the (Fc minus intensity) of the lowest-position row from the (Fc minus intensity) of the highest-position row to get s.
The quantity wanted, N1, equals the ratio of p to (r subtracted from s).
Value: -0.6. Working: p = -4.8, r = -1.51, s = 6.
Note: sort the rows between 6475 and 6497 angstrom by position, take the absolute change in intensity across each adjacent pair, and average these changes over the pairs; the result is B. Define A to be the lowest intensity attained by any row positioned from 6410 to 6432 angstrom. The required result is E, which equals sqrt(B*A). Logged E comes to 8.8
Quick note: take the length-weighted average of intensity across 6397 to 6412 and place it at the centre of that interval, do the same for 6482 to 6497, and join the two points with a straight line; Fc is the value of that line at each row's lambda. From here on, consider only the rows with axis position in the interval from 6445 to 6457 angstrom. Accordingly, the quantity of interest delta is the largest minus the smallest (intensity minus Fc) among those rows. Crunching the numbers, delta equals 4.7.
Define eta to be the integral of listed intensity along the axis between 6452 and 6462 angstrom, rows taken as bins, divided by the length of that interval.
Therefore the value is 68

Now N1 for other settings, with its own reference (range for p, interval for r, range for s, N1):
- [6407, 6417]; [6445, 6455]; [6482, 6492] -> 6.6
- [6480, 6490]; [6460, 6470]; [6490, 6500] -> 0.1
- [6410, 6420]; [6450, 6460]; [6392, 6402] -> -0.5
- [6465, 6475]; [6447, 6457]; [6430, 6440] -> 0.5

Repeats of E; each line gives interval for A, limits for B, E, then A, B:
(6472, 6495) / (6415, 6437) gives 13.8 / 65.58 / 2.9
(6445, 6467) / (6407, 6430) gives 12.4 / 64.21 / 2.4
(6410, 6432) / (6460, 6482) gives 7.2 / 55.74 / 0.9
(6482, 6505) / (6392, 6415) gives 14.3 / 66.3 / 3.1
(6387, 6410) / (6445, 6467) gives 8.5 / 55.35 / 1.3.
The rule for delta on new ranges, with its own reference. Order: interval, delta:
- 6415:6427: 11.4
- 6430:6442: 11.1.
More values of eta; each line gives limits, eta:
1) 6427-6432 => 57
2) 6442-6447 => 69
